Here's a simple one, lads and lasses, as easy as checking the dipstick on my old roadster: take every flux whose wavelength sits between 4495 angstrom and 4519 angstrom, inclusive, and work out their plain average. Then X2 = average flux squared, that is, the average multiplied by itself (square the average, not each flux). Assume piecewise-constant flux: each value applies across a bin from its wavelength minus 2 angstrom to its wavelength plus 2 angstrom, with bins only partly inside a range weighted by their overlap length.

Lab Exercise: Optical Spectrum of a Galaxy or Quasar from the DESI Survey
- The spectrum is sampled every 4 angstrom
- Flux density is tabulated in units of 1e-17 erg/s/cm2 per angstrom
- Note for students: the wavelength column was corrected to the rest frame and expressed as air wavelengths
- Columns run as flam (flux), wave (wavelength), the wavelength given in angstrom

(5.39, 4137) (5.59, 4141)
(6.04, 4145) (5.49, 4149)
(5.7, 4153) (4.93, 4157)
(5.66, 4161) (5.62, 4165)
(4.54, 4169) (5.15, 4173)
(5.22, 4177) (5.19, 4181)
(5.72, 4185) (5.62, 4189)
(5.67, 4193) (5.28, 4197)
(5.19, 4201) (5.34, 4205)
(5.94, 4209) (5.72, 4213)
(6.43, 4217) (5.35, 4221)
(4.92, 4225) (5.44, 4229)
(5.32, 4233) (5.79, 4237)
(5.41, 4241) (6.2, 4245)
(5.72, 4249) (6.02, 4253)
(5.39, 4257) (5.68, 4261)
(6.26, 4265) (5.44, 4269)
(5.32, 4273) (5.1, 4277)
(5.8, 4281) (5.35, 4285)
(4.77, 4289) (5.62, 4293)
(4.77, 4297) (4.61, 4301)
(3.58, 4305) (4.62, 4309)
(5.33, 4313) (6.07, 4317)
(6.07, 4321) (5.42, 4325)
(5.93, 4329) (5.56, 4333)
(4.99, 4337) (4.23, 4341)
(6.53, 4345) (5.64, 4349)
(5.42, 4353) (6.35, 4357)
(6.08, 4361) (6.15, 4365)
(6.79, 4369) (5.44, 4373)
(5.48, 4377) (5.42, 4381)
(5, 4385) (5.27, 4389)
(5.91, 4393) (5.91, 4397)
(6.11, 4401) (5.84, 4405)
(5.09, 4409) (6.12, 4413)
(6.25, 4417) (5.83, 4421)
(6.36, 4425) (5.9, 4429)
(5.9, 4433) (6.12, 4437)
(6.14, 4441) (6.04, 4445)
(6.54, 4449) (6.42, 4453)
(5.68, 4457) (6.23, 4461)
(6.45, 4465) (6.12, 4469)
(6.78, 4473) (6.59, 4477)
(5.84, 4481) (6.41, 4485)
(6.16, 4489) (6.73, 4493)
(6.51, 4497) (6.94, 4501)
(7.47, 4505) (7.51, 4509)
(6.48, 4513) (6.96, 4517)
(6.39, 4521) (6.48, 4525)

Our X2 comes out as 49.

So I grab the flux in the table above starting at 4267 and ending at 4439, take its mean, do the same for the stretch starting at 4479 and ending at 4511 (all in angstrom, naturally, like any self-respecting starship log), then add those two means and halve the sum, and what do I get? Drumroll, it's 6.13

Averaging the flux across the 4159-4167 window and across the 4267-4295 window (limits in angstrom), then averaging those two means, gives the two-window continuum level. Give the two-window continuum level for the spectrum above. 5.49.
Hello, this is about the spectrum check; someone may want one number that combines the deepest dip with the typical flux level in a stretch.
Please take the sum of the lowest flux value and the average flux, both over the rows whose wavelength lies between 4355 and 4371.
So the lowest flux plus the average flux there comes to 12.4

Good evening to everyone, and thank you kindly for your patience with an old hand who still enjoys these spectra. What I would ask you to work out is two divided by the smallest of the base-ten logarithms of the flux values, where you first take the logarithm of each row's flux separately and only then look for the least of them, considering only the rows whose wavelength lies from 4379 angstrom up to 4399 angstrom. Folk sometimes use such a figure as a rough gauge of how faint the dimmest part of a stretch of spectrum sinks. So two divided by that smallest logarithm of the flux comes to 2.86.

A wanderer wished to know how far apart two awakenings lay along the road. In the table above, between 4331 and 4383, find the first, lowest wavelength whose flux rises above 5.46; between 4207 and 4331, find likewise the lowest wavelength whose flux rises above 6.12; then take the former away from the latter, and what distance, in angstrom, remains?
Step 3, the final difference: -116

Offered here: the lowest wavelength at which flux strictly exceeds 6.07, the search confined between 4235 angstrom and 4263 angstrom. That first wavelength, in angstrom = 4245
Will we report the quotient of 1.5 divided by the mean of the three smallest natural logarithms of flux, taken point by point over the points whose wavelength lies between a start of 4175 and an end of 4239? 0.92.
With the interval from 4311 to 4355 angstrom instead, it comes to 0.95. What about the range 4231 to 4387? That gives 1.06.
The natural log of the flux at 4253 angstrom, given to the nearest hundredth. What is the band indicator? 1.80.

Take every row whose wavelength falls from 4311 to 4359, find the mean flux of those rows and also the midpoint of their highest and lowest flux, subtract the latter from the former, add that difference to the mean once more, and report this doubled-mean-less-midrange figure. 5.88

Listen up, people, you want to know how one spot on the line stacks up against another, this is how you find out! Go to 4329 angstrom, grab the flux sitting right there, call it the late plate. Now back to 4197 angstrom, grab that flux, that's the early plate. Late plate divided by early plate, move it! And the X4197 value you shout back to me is 1.12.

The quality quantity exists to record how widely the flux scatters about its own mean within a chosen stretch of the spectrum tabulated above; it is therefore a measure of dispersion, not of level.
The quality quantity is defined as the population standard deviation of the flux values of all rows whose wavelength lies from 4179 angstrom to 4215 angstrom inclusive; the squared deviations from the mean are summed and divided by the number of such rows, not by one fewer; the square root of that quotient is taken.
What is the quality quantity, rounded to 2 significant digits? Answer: 0.26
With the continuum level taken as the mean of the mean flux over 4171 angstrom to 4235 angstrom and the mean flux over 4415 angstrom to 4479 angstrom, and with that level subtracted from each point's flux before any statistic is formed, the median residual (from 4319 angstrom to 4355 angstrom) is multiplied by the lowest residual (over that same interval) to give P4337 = 0.4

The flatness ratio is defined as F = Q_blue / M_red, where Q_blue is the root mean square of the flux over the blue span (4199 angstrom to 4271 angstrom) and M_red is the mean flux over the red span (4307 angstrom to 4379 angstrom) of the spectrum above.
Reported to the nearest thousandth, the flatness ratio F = 0.997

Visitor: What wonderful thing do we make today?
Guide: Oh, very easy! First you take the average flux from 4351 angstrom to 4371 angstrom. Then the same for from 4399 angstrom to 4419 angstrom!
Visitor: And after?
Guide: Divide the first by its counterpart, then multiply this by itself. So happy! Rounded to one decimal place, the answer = 1.1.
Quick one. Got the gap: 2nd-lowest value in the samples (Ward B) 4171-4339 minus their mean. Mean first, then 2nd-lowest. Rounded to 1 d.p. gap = -0.8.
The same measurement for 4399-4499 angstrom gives -0.5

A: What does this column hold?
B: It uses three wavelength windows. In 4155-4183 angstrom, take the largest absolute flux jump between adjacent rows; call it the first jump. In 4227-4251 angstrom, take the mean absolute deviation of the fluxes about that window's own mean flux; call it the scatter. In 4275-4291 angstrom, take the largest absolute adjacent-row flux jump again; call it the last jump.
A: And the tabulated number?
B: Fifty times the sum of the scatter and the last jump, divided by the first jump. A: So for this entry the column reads 44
